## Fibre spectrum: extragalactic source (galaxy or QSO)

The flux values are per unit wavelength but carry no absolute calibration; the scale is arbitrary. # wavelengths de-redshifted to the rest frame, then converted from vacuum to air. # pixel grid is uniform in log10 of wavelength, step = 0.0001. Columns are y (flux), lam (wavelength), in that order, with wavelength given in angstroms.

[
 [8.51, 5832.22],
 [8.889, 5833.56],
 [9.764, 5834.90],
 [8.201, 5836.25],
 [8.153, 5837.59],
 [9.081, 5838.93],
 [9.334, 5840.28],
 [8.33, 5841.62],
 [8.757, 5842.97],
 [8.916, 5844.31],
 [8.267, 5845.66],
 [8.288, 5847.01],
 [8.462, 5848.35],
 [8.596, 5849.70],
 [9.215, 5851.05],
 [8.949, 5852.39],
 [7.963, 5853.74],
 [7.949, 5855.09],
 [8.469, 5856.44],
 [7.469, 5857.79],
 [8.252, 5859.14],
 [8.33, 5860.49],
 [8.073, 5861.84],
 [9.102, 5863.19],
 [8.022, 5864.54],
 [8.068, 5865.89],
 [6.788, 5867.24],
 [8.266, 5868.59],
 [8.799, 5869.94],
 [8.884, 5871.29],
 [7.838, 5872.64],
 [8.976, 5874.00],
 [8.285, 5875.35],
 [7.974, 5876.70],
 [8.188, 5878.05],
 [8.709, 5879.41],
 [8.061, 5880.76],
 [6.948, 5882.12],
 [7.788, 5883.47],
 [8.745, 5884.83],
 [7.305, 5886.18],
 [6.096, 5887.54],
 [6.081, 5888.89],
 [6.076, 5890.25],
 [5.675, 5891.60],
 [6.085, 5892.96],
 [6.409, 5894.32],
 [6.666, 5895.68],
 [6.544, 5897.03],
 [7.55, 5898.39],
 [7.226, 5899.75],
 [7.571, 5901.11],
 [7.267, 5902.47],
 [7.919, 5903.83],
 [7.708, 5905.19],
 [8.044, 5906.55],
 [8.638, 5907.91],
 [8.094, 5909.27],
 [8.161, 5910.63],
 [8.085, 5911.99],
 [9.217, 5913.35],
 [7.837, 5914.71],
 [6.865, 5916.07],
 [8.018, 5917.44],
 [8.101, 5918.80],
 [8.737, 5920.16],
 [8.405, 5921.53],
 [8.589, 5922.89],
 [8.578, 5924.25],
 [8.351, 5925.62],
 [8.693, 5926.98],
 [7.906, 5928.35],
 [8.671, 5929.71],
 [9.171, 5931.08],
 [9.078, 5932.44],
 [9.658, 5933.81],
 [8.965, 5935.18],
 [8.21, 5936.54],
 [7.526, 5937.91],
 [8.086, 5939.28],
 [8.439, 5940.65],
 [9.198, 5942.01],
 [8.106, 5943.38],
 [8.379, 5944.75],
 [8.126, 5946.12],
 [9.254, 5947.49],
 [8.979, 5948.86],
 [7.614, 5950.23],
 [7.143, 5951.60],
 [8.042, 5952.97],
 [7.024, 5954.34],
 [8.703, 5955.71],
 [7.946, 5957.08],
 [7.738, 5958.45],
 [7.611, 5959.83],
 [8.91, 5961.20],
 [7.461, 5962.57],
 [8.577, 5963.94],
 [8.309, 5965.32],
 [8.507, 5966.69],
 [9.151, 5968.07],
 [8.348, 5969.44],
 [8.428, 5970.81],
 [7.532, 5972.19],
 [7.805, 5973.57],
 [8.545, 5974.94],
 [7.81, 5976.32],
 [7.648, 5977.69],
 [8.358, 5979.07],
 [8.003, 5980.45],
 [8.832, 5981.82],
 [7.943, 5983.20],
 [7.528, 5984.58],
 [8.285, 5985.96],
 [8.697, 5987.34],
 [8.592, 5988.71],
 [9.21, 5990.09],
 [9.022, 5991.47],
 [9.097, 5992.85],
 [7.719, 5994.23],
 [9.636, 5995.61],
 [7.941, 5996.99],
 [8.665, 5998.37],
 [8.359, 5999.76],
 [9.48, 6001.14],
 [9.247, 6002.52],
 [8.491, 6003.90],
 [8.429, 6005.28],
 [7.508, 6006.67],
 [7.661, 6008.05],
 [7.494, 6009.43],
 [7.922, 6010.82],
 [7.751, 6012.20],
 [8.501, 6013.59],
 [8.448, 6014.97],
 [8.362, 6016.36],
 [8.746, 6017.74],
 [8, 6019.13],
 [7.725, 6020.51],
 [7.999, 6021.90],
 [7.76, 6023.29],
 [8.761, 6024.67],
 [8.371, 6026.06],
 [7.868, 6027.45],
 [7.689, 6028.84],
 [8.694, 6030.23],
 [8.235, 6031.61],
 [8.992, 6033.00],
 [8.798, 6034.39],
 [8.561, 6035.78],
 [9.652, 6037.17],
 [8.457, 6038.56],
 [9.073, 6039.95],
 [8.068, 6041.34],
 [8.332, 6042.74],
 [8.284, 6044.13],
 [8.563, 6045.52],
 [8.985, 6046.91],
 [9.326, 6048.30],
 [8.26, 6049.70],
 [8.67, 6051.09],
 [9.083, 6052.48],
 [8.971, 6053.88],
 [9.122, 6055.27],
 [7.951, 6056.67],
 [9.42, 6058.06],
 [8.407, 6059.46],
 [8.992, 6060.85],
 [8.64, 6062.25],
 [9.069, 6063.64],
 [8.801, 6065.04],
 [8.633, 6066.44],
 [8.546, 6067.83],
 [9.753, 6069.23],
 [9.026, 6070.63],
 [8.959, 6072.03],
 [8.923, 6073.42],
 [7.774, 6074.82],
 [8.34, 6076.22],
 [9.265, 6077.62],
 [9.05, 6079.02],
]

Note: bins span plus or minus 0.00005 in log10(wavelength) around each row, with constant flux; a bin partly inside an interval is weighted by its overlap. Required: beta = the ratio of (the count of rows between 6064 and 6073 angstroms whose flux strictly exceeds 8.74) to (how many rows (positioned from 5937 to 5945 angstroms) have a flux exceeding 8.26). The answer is 1.3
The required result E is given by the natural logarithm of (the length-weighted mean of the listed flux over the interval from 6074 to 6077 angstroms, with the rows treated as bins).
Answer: 2.09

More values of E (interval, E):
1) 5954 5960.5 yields 2.06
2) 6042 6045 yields 2.12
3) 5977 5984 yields 2.10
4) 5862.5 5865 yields 2.15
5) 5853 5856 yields 2.08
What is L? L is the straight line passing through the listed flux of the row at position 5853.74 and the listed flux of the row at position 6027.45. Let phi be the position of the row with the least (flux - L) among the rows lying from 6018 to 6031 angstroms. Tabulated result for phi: 6028.84 angstroms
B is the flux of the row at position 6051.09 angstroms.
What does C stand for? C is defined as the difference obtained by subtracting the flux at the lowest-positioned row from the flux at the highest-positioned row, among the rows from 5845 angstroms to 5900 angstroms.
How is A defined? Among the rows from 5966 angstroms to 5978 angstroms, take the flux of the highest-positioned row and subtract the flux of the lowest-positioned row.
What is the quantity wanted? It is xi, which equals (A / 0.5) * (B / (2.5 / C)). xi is 6.2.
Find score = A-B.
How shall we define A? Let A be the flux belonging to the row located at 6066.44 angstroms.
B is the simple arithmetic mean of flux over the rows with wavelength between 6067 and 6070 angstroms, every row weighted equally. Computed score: -0.5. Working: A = 8.633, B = 9.15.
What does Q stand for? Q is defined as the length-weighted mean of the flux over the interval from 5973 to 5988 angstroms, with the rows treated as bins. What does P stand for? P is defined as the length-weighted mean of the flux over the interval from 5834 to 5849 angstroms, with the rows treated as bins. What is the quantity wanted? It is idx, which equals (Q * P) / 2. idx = 35.4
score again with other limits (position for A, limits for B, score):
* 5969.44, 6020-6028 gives 0.3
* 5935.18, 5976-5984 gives 0.9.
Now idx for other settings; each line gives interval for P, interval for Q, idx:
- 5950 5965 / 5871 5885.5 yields 32.4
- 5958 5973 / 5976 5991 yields 34.1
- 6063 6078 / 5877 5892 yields 32.1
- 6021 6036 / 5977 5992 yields 34.8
